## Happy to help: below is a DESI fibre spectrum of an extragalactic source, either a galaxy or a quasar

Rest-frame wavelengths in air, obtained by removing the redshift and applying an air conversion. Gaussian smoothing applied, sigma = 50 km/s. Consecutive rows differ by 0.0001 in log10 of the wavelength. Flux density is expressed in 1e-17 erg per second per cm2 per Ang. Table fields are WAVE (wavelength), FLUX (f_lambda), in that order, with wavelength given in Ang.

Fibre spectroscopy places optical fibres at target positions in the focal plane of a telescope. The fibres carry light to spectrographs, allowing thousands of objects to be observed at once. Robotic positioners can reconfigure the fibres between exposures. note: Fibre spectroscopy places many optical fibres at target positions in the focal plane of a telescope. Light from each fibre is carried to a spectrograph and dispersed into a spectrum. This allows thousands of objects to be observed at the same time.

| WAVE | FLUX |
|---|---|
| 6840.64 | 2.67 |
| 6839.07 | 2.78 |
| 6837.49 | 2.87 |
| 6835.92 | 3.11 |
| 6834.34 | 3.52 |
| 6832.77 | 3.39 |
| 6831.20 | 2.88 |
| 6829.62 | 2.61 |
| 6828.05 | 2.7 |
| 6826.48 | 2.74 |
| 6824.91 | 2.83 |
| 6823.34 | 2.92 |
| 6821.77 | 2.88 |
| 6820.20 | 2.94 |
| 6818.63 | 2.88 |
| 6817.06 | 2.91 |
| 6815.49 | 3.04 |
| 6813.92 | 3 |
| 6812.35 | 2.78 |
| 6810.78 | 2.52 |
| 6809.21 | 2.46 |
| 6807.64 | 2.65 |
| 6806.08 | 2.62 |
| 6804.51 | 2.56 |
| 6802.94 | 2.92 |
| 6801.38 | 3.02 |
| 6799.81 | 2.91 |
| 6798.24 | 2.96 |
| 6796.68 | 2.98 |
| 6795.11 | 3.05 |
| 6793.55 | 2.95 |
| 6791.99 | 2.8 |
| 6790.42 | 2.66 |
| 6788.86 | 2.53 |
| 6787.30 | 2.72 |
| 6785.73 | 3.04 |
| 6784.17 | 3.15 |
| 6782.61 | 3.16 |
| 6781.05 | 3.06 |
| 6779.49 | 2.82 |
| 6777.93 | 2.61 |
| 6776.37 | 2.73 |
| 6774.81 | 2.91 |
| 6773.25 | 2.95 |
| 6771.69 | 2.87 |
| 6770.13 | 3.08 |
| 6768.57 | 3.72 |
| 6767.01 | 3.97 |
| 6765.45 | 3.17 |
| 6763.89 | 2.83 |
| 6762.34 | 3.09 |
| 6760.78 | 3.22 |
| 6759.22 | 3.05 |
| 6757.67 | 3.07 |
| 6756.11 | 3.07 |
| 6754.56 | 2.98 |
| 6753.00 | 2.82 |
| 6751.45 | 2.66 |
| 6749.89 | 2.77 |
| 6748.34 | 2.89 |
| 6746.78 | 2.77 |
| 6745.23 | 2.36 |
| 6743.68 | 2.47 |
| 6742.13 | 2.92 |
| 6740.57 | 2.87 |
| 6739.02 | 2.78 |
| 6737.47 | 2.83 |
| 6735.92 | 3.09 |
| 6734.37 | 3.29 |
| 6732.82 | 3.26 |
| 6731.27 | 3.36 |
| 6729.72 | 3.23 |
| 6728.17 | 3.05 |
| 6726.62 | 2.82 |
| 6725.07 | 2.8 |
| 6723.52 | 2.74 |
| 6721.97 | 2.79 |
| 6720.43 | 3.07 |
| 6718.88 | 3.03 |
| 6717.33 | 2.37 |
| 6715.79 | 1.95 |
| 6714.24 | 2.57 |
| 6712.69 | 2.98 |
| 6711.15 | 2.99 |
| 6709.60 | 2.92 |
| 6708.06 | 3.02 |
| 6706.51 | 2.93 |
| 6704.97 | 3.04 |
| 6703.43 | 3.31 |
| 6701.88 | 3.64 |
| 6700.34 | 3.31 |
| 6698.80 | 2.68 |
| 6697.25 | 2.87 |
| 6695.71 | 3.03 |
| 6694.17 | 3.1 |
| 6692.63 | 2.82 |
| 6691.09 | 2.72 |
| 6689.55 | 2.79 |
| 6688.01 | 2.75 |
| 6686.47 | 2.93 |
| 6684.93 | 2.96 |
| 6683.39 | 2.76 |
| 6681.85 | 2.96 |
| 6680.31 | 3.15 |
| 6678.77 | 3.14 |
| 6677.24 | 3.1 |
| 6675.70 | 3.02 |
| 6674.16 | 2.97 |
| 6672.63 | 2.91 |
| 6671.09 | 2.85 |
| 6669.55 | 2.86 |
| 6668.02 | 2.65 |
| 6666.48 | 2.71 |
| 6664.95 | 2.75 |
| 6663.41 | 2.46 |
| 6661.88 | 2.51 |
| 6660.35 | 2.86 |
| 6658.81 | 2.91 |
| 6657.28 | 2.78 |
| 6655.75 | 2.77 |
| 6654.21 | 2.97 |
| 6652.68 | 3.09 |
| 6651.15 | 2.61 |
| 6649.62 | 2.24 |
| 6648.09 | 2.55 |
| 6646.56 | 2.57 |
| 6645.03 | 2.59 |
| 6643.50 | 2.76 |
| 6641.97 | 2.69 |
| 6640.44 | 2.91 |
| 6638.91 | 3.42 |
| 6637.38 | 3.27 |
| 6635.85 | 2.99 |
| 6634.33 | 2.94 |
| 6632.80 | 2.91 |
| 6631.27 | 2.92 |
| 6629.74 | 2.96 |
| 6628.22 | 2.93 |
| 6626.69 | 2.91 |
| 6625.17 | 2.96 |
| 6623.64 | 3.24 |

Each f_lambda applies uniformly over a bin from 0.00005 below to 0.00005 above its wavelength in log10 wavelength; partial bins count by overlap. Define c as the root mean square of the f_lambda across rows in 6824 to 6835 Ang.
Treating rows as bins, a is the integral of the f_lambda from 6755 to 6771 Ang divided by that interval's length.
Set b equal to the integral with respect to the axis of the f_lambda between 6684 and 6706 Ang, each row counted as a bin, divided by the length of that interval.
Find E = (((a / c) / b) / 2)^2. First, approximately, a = 3.22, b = 2.99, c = 2.97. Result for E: 0.0327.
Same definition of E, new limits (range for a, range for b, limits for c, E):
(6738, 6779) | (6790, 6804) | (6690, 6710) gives 0.0276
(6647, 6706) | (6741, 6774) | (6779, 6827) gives 0.0285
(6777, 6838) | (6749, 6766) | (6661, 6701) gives 0.0282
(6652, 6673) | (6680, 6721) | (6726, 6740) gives 0.0241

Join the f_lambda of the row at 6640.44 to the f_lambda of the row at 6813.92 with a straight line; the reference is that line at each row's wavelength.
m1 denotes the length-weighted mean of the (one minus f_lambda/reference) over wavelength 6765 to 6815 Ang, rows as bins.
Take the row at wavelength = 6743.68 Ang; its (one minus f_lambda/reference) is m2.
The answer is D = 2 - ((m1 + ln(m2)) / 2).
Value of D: 2.88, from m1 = 0.024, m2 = 0.17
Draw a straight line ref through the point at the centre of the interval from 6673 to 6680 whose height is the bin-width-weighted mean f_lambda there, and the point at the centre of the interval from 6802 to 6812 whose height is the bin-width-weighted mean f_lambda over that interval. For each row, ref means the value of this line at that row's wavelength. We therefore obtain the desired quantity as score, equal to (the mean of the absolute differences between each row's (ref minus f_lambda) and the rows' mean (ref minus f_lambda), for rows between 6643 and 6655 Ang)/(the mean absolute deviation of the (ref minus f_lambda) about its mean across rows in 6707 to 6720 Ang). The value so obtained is 0.6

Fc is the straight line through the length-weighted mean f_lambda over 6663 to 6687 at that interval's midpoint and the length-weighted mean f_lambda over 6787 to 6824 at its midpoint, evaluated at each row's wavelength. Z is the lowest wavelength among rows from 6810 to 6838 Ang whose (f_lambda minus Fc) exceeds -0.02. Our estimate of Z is 6813.92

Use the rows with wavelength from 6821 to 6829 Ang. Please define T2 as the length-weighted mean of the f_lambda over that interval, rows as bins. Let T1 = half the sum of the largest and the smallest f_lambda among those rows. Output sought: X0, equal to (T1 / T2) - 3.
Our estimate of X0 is -2.00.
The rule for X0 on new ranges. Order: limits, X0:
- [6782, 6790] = -2.02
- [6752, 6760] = -2.02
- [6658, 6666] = -2.01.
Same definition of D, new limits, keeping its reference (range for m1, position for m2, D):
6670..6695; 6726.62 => 3.54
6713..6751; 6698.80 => 3.19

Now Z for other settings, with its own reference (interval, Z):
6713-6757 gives 6718.88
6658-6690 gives 6658.81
